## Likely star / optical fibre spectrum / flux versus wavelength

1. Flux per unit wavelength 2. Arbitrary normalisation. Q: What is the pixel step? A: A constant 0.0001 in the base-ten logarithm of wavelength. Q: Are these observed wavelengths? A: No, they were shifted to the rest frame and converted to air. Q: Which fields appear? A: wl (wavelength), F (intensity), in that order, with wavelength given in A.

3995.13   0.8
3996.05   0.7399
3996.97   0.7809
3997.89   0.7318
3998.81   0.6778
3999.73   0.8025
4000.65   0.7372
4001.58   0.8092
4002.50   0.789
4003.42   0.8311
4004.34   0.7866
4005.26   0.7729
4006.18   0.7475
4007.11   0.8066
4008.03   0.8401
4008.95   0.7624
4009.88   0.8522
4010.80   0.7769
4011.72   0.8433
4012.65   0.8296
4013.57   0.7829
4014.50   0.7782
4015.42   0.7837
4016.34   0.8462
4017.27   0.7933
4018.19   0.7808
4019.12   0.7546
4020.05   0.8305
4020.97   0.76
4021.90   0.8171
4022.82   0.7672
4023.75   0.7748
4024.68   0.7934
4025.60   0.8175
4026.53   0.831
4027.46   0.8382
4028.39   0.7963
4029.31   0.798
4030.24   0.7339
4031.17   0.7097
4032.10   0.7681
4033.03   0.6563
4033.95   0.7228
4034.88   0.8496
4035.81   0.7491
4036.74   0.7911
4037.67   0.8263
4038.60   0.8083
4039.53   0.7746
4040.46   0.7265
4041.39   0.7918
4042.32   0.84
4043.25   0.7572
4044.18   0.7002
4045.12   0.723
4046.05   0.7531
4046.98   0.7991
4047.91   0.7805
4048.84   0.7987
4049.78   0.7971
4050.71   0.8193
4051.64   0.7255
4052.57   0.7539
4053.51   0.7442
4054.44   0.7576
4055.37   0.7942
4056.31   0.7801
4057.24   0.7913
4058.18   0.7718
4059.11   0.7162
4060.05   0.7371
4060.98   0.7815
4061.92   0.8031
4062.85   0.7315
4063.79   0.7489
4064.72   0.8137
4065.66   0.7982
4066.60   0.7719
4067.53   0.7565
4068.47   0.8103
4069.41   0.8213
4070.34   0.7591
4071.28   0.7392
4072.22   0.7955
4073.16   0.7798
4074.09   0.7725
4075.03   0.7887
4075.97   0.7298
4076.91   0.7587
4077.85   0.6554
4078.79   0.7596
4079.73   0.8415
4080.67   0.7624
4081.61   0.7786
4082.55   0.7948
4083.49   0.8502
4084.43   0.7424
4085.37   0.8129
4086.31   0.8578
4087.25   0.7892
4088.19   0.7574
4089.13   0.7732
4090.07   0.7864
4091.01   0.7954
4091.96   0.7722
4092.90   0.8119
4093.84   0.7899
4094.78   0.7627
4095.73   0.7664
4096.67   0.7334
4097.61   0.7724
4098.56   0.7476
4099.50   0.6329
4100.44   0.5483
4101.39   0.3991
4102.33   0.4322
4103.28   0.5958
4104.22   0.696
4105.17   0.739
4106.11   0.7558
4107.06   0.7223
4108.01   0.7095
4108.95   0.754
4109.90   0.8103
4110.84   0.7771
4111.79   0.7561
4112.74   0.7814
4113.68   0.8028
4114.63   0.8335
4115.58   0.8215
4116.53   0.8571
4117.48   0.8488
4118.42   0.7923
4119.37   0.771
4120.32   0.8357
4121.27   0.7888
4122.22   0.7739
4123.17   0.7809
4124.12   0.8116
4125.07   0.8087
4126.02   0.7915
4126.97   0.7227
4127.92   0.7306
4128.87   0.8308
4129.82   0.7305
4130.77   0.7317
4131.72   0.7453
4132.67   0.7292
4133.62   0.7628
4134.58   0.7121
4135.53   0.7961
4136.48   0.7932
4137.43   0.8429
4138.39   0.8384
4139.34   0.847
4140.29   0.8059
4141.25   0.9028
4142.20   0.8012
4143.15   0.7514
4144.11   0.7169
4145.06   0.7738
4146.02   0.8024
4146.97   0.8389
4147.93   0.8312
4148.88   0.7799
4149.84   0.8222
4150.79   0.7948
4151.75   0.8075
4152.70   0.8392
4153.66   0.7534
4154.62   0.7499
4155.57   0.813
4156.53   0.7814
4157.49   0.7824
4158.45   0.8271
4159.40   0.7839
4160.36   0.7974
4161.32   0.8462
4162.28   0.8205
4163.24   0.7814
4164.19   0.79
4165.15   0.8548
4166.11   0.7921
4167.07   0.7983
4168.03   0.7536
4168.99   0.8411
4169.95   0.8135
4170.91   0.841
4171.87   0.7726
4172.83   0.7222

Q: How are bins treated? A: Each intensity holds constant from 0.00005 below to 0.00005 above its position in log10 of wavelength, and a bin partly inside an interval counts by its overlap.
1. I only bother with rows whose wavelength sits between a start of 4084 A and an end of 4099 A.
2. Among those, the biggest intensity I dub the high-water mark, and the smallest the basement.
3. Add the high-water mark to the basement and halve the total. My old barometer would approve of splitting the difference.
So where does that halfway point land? 0.796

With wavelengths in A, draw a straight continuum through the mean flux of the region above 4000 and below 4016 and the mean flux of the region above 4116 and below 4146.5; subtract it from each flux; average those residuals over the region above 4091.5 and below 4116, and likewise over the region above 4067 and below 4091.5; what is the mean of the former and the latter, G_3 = -0.041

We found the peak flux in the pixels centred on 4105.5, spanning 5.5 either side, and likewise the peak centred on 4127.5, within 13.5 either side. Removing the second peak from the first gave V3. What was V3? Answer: -0.05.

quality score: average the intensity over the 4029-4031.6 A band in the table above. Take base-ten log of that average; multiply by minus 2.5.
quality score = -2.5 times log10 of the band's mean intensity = 0.32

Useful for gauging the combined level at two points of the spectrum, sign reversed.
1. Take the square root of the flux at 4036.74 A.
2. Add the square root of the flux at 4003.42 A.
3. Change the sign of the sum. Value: -1.80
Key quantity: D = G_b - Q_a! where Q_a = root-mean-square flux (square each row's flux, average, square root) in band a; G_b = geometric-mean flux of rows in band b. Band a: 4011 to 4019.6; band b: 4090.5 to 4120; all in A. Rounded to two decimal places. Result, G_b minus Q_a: -0.07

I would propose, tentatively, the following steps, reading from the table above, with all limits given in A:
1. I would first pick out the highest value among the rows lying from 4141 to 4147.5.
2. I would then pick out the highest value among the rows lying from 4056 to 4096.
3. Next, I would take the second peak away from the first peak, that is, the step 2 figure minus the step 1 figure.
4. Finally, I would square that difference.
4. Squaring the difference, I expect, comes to 0.0020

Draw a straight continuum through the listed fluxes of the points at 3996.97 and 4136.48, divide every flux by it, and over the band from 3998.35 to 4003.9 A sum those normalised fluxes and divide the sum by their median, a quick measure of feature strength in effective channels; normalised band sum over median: 6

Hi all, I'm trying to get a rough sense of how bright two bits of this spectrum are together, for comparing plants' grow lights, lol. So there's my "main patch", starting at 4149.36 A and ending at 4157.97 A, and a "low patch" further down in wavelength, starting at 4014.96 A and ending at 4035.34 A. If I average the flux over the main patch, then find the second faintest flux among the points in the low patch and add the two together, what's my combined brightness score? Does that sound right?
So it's 1.50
